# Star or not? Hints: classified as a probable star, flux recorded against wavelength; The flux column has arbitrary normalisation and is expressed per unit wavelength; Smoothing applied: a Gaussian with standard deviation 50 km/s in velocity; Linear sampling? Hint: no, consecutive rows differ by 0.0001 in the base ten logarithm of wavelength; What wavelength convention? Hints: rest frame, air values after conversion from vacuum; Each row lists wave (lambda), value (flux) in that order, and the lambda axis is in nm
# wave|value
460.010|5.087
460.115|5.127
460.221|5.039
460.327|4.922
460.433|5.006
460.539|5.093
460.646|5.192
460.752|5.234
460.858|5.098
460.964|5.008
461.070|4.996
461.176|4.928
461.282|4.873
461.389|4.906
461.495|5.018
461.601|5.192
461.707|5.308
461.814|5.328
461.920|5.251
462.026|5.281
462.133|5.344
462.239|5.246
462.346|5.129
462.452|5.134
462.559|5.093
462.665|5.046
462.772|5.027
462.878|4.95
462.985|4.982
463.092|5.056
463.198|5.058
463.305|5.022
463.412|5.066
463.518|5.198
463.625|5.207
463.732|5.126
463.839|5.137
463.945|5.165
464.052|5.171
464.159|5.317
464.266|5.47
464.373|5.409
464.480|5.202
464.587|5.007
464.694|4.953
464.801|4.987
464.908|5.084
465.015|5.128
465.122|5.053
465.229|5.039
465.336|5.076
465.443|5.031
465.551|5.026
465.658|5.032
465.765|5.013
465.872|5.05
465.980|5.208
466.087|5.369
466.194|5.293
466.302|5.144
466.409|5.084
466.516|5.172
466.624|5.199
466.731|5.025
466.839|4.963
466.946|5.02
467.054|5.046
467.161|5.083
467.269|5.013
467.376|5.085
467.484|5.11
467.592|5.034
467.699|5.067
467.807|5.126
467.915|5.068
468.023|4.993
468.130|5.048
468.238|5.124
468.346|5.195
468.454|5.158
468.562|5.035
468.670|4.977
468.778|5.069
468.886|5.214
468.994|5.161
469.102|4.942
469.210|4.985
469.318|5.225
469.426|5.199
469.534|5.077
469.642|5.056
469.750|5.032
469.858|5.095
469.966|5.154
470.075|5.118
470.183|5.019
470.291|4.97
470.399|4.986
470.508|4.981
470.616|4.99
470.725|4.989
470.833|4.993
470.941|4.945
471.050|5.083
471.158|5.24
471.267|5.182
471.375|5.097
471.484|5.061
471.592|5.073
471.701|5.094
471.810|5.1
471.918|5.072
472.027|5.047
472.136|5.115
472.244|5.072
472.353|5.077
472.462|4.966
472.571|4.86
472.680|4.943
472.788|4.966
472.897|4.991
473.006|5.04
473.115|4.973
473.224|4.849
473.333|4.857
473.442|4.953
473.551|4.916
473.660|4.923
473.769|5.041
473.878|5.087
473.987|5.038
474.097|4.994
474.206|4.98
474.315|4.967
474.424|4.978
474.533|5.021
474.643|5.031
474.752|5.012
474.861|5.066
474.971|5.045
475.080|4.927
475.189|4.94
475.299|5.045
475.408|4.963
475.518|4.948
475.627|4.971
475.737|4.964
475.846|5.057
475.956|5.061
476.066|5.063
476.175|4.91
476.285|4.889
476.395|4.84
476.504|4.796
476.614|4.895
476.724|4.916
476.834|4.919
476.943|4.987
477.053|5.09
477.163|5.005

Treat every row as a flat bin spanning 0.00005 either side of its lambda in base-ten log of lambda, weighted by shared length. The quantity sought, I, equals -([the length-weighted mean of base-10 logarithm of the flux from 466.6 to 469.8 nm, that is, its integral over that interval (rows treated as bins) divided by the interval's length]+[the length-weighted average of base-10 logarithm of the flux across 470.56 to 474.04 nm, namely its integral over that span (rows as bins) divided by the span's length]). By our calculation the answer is -1.41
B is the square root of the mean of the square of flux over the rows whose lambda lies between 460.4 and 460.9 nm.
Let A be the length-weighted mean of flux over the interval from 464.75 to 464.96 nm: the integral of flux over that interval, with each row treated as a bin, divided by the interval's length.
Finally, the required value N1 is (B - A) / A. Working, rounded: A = 5.04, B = 5.13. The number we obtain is 0.02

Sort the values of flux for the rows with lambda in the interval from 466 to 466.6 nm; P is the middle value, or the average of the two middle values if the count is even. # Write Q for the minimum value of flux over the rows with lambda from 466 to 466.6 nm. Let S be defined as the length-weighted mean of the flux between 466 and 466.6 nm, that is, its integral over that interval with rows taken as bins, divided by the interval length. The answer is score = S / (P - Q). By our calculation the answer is 59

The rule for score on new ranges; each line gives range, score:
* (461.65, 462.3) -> 109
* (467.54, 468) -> 151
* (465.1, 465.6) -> 388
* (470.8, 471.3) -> 37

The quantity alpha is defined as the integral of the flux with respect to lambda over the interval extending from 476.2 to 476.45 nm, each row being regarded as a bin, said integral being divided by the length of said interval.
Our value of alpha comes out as 4.87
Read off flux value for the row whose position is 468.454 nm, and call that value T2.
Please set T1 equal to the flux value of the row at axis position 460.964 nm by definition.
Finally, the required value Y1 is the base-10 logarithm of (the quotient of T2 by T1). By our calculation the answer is 0.01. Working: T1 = 5.008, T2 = 5.158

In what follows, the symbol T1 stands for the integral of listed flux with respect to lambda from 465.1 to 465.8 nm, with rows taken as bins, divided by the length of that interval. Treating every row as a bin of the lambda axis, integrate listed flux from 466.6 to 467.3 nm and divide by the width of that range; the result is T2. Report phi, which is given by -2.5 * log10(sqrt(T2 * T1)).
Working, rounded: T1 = 5.04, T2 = 5.05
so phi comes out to -1.76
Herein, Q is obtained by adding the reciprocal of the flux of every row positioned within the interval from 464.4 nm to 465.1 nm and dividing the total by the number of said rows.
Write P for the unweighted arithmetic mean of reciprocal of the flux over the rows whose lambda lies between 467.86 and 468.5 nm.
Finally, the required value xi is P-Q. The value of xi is -0.0015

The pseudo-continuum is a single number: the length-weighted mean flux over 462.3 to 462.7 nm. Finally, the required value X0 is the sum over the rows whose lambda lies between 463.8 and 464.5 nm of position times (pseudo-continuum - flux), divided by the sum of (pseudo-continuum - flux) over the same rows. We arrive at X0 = 464.25 nm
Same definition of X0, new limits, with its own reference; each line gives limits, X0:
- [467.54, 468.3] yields 467.88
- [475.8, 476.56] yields 476.31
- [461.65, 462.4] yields 461.97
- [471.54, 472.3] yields 471.93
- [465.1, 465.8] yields 465.48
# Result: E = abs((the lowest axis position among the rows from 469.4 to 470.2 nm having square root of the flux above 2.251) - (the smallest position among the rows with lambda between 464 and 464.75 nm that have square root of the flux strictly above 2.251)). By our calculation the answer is 5.37 nm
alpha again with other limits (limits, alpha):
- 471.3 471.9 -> 5.09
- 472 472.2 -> 5.10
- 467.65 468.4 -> 5.09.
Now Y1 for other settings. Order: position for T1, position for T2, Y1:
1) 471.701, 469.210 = -0.01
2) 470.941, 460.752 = 0.02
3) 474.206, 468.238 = 0.01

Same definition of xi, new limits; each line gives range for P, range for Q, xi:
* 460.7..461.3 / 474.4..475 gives 0.0002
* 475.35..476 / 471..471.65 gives 0.0050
